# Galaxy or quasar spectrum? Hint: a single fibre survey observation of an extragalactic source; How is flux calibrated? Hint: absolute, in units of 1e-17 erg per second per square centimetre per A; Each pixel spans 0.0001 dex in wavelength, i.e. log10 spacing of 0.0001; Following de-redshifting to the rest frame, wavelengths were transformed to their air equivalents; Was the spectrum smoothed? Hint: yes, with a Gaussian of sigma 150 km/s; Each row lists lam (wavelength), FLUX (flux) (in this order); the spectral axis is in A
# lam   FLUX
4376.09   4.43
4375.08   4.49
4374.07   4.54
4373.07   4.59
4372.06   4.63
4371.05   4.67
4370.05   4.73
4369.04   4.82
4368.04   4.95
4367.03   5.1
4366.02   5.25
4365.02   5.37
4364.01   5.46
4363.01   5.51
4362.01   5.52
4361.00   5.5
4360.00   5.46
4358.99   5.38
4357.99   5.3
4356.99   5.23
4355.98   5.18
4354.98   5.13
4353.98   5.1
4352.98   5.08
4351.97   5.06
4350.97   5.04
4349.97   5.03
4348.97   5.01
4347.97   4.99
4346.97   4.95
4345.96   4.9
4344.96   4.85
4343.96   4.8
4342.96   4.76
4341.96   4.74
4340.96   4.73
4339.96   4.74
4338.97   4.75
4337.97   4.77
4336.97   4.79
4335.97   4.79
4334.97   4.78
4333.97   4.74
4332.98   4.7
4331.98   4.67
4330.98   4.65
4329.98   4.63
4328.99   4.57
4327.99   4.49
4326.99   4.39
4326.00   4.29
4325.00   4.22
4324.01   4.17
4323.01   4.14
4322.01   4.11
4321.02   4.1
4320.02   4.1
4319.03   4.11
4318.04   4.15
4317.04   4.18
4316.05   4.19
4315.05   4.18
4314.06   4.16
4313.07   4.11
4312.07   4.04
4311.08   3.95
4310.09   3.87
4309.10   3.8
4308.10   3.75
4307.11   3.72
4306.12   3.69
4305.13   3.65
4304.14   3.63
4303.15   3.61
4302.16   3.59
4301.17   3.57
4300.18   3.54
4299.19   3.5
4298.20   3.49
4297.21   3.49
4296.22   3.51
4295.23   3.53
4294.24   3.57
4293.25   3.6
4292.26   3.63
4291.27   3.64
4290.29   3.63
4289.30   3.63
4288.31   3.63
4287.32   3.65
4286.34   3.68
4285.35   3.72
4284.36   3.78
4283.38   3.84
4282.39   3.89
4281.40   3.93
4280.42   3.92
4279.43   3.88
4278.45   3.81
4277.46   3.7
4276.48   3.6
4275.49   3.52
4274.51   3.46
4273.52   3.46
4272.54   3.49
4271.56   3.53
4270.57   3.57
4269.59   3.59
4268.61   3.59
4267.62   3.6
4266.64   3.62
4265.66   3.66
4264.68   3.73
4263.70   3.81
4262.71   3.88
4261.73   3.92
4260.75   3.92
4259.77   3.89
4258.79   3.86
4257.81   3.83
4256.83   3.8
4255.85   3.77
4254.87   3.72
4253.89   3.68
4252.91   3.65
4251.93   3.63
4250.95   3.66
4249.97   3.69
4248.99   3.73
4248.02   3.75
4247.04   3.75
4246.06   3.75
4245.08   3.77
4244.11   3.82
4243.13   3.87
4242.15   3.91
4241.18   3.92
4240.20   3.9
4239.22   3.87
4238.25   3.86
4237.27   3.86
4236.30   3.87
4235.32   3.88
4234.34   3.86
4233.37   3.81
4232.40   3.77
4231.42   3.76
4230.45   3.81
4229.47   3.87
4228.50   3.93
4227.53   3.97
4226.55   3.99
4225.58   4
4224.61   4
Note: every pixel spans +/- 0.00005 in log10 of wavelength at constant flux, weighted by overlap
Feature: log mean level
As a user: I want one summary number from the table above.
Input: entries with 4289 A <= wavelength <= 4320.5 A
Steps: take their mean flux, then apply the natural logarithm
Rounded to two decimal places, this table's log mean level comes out 1.33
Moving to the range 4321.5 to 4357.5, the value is 1.56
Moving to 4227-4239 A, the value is 1.35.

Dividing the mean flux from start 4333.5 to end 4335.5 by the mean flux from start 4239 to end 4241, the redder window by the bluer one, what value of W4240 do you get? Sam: 1.2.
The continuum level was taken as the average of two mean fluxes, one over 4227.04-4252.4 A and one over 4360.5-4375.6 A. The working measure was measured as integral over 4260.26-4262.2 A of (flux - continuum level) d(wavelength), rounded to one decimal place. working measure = -1.0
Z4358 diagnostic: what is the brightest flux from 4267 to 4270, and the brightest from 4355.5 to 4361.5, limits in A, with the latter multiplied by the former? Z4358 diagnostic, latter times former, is 20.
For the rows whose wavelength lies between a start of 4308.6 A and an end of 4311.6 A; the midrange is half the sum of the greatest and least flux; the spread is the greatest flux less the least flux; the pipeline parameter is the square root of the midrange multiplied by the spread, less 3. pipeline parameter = -2.2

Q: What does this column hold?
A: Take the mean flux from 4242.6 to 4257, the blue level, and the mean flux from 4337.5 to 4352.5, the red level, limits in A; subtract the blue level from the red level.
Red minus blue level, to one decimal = 1.1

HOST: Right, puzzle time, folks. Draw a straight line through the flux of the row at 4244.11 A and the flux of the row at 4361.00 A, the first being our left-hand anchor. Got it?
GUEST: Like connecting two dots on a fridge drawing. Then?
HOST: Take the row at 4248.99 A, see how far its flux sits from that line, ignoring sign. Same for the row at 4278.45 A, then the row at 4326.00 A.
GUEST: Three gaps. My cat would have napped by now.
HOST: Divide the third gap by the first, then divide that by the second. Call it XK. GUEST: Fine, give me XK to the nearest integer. 9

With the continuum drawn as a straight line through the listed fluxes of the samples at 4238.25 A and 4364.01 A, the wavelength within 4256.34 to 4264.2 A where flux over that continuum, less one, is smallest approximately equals 4263.70 A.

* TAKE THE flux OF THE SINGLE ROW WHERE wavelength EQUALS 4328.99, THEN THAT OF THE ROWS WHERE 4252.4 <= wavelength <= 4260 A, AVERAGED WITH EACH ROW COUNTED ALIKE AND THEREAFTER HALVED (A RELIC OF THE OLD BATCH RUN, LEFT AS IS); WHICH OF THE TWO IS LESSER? 1.89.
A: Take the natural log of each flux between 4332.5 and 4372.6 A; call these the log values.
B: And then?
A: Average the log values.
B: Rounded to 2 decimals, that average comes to 1.61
